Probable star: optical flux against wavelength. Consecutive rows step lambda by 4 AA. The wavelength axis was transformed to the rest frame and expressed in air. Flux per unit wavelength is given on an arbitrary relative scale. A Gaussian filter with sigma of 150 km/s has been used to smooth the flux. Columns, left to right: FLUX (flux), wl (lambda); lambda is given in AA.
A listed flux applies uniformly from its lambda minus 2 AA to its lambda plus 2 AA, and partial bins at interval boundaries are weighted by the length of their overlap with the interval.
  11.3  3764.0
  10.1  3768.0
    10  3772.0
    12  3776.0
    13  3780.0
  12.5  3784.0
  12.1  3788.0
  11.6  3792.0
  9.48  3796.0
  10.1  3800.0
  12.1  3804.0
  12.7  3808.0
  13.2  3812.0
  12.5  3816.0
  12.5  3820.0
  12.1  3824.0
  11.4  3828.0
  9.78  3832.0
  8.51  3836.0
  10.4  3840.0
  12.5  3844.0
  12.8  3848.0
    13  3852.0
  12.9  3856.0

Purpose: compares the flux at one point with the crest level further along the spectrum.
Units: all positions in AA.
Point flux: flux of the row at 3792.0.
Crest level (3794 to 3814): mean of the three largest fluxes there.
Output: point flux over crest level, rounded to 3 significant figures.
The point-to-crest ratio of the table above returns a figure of 0.916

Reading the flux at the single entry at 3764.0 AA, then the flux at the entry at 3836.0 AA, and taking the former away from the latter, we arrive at -3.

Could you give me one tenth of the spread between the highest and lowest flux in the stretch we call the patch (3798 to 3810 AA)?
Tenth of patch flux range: 0.26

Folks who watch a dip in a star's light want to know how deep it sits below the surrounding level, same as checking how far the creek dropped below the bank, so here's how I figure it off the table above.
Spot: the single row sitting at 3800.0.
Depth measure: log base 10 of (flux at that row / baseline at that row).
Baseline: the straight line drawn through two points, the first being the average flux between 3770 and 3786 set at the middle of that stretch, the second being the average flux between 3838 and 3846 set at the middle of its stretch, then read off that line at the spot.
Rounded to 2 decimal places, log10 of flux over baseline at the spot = -0.06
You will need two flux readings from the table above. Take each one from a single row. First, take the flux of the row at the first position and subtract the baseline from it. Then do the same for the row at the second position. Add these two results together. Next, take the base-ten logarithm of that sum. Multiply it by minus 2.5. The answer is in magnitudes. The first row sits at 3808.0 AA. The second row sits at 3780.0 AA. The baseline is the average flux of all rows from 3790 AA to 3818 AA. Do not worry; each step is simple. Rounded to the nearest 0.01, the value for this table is -0.93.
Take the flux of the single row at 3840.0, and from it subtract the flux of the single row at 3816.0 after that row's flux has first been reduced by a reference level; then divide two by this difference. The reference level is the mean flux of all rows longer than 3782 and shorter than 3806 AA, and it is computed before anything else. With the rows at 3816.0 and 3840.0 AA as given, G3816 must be 0.217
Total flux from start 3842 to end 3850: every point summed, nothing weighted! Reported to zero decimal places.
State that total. 25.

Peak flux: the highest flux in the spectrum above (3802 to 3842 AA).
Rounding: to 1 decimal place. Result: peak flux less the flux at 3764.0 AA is 1.9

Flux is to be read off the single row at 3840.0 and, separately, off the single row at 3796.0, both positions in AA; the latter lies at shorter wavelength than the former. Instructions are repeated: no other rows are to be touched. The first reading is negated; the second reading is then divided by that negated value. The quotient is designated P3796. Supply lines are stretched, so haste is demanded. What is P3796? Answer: -0.91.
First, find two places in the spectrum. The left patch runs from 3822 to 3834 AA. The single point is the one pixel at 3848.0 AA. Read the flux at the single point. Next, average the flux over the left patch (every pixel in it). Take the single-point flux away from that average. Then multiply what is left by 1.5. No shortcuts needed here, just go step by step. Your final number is -3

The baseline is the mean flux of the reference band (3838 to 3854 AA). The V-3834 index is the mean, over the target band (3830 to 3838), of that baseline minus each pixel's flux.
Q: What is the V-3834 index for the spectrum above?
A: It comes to 3.0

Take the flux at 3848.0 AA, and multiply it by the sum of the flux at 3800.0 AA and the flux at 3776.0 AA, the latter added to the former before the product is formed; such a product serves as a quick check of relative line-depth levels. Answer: 283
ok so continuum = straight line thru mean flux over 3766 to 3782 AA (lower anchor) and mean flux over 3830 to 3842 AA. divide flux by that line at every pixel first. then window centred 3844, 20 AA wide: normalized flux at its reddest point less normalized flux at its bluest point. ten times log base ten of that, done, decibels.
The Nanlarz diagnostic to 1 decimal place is -2.7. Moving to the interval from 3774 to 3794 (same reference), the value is -21.7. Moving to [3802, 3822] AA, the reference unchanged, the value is -10.4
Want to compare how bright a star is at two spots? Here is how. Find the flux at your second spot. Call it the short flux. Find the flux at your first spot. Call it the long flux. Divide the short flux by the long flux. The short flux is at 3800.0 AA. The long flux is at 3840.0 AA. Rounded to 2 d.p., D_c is 0.97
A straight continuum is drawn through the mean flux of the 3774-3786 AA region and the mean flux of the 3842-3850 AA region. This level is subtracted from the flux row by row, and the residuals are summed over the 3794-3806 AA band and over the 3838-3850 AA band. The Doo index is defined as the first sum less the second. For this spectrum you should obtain -3.7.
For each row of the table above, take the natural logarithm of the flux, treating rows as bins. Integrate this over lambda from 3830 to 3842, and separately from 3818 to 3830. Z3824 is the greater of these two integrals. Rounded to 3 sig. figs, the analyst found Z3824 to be 29.8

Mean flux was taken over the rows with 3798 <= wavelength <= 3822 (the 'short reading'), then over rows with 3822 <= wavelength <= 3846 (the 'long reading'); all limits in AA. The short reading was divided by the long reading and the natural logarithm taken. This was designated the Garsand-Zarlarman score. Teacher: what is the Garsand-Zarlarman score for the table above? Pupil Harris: 0.122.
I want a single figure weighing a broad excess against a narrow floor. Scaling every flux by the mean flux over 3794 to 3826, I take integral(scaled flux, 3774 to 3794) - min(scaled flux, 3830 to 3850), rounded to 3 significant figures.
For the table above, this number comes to 20.0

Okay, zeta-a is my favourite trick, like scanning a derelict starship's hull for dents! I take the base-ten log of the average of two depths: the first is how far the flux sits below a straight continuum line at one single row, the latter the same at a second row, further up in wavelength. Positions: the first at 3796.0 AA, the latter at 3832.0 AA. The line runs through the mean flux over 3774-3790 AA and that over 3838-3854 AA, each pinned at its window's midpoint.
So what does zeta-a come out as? 0.42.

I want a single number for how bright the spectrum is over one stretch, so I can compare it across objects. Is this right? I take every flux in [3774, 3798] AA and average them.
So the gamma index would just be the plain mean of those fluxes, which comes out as 11.8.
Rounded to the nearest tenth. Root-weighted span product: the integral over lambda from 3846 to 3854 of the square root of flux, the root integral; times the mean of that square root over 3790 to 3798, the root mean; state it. 93.2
